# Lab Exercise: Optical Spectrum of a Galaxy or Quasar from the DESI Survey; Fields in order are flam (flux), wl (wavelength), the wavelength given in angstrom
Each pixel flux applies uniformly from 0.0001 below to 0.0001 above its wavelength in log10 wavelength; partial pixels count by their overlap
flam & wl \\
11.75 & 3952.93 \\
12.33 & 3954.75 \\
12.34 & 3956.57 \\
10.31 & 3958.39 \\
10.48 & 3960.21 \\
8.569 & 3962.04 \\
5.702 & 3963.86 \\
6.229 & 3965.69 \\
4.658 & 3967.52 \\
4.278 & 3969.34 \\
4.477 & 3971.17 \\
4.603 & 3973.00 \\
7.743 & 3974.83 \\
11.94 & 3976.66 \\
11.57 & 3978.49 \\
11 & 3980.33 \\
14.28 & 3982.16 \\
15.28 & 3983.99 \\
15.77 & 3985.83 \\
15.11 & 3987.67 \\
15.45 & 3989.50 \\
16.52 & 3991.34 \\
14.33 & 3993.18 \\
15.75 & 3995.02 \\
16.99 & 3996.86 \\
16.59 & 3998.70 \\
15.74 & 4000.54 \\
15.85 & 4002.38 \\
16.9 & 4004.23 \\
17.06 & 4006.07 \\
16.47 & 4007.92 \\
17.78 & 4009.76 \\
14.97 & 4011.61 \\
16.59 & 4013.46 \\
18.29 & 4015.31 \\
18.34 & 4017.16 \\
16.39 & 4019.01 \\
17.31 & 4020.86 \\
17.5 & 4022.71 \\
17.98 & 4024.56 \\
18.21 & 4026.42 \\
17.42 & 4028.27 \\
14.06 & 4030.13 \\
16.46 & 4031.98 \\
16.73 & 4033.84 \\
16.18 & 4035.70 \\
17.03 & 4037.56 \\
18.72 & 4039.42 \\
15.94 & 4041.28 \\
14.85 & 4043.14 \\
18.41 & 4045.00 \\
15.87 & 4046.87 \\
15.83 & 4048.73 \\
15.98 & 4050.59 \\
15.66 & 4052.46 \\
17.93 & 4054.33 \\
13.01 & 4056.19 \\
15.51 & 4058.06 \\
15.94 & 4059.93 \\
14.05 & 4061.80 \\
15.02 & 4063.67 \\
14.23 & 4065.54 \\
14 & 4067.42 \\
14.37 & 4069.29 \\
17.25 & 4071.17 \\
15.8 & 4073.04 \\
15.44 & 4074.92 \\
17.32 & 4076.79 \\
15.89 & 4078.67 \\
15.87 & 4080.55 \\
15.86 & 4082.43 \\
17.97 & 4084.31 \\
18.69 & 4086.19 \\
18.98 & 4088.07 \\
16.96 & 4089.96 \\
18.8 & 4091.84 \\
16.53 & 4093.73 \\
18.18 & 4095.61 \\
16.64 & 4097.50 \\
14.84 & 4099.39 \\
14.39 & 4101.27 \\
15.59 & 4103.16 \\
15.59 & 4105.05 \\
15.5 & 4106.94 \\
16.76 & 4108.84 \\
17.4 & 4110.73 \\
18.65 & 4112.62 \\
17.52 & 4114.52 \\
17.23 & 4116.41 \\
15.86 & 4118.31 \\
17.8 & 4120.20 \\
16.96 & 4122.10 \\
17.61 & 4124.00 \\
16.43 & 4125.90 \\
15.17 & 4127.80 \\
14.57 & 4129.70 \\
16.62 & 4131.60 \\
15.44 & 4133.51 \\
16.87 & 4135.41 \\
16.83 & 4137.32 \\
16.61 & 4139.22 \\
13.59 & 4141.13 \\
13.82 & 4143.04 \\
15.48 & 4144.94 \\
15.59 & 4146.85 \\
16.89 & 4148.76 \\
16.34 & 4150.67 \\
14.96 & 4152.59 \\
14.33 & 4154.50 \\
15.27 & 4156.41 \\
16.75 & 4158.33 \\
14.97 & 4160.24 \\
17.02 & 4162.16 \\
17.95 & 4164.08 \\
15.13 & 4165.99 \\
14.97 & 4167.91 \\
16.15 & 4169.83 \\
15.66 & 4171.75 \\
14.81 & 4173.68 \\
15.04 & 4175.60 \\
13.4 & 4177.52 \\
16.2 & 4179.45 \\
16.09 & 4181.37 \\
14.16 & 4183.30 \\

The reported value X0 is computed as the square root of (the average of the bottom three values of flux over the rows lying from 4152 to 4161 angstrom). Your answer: 3.84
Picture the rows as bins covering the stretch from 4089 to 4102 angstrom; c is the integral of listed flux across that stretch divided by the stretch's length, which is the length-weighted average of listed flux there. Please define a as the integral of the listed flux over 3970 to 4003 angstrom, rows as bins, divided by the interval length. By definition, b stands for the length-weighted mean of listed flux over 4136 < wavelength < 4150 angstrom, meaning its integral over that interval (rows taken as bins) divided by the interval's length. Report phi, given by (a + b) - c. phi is 12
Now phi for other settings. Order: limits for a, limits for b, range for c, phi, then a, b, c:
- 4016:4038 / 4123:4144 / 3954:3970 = 24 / 17.0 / 15.8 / 8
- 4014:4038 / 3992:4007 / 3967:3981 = 26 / 17.1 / 16.2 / 8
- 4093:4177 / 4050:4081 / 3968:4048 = 16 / 16.0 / 15.5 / 15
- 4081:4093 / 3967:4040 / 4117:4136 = 16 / 17.8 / 14.8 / 16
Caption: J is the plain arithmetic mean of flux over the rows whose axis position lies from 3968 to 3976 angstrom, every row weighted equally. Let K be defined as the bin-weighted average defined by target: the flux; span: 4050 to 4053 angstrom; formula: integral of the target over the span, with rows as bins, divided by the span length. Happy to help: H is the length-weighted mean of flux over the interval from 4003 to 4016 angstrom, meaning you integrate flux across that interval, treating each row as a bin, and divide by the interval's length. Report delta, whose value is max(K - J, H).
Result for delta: 16.8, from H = 16.8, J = 5.3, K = 15.8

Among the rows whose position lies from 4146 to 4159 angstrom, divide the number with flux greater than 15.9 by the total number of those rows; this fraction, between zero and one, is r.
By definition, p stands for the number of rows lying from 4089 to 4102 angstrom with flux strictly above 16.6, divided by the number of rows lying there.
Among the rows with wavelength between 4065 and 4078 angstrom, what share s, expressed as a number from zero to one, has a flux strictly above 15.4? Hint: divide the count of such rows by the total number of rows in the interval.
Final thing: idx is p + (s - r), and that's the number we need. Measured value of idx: 0.7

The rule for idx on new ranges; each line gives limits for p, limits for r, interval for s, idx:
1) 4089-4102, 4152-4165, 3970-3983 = 0.1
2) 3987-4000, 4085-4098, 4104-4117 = 0.1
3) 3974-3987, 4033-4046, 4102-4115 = 0.1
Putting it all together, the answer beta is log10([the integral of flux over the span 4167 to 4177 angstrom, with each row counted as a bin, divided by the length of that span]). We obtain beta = 1.18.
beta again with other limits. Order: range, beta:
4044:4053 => 1.21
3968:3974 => 0.65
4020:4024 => 1.24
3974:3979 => 1.02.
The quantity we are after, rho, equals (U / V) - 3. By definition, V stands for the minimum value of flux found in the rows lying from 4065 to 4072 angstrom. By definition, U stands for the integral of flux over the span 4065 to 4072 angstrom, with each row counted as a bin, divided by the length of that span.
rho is -1.93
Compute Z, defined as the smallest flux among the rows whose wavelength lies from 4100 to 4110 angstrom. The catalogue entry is 14.39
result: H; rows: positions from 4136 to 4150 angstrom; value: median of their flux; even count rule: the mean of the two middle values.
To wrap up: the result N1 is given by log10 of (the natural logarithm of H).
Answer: 0.439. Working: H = 15.6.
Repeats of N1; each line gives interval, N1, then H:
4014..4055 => 0.451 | 16.9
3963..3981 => 0.252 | 6.0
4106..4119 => 0.454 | 17.2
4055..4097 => 0.442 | 15.9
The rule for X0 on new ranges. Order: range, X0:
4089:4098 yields 4.09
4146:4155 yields 3.87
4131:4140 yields 4.03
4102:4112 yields 3.94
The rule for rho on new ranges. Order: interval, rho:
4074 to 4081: -1.95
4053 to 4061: -1.80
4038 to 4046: -1.86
